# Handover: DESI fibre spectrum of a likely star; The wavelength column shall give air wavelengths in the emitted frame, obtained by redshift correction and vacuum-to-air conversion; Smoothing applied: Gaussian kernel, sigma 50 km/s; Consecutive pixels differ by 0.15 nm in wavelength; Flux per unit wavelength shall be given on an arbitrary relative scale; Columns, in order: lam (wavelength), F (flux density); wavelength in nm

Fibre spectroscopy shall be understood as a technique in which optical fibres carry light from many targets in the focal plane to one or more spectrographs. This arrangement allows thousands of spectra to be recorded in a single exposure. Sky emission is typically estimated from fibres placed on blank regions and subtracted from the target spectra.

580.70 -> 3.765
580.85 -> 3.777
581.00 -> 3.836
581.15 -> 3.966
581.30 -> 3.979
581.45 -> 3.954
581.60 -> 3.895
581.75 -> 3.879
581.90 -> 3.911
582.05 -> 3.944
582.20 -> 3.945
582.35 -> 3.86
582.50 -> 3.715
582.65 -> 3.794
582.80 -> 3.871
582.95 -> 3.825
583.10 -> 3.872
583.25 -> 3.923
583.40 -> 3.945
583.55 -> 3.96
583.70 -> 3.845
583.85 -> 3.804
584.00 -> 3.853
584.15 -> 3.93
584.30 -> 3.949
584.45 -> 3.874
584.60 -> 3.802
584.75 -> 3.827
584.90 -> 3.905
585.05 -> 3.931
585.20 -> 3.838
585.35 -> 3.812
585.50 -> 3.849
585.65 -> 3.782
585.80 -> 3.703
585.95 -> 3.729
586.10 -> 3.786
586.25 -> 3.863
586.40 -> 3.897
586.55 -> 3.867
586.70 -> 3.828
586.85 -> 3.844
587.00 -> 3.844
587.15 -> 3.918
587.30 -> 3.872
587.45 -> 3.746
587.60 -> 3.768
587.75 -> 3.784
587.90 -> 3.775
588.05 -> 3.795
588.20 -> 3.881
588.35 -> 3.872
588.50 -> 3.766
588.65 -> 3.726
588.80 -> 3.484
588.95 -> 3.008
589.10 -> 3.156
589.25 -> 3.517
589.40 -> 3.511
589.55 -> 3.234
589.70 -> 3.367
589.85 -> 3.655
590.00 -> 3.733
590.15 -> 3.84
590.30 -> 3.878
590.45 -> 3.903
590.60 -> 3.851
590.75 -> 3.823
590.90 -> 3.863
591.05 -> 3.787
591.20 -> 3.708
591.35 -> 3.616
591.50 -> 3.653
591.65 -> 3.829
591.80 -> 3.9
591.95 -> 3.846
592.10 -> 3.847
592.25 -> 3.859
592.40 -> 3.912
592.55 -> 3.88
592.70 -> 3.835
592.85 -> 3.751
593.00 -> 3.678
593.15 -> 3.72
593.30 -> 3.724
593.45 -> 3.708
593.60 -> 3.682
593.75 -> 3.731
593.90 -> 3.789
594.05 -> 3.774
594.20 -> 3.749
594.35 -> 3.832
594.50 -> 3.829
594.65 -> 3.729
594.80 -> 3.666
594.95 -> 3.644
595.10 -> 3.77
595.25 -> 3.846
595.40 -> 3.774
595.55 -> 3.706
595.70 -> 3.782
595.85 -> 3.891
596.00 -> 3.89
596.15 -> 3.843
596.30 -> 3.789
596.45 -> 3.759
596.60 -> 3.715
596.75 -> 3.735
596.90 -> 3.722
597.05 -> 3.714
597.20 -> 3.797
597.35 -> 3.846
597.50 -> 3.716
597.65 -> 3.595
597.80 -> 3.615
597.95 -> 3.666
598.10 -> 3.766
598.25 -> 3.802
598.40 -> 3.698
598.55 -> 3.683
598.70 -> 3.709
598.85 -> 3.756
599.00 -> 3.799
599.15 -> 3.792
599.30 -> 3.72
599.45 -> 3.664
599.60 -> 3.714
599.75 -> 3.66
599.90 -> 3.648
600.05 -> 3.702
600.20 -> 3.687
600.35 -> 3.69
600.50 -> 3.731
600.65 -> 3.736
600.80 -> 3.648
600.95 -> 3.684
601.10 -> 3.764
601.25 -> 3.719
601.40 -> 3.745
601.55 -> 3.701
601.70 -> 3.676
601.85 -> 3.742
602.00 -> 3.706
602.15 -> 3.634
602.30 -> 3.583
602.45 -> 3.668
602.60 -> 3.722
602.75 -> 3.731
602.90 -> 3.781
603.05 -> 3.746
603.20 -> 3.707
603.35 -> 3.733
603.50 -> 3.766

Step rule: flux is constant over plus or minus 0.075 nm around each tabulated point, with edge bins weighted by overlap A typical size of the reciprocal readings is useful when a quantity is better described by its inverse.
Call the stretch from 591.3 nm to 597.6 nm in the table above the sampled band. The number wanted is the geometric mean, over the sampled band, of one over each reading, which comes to 0.2651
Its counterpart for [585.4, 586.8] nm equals 0.2624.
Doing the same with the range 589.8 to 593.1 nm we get 0.2631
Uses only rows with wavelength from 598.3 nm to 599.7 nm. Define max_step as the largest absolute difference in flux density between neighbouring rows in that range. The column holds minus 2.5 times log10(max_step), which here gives 2.86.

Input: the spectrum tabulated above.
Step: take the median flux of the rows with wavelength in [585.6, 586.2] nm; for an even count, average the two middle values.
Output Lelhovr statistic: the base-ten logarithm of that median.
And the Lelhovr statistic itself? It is 0.575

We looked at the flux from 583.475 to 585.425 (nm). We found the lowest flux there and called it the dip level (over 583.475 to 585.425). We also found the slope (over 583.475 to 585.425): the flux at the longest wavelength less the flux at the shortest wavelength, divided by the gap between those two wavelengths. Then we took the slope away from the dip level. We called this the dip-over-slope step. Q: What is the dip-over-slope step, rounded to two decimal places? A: 3.88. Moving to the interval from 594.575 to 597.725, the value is 3.64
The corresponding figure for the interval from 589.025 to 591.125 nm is 2.83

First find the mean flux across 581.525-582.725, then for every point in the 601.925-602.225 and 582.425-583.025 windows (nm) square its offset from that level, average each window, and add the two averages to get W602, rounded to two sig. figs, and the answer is 0.048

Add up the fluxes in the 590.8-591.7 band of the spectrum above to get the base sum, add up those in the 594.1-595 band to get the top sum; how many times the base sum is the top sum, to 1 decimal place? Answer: 1.0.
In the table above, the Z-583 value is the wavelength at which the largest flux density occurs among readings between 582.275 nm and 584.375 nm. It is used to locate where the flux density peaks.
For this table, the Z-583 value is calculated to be 583.55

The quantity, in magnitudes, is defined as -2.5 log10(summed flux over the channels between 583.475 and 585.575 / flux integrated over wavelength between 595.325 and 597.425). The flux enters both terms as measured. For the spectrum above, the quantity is -2.08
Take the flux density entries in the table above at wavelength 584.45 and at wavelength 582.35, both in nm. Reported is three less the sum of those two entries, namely -4.7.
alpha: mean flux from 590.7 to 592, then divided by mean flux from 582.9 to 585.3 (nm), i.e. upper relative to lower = 0.97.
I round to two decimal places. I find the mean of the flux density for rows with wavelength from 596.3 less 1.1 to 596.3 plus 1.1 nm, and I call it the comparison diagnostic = 3.79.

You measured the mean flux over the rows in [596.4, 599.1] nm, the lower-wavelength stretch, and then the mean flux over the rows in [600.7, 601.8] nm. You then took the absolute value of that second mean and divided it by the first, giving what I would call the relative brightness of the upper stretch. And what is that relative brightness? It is 0.99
